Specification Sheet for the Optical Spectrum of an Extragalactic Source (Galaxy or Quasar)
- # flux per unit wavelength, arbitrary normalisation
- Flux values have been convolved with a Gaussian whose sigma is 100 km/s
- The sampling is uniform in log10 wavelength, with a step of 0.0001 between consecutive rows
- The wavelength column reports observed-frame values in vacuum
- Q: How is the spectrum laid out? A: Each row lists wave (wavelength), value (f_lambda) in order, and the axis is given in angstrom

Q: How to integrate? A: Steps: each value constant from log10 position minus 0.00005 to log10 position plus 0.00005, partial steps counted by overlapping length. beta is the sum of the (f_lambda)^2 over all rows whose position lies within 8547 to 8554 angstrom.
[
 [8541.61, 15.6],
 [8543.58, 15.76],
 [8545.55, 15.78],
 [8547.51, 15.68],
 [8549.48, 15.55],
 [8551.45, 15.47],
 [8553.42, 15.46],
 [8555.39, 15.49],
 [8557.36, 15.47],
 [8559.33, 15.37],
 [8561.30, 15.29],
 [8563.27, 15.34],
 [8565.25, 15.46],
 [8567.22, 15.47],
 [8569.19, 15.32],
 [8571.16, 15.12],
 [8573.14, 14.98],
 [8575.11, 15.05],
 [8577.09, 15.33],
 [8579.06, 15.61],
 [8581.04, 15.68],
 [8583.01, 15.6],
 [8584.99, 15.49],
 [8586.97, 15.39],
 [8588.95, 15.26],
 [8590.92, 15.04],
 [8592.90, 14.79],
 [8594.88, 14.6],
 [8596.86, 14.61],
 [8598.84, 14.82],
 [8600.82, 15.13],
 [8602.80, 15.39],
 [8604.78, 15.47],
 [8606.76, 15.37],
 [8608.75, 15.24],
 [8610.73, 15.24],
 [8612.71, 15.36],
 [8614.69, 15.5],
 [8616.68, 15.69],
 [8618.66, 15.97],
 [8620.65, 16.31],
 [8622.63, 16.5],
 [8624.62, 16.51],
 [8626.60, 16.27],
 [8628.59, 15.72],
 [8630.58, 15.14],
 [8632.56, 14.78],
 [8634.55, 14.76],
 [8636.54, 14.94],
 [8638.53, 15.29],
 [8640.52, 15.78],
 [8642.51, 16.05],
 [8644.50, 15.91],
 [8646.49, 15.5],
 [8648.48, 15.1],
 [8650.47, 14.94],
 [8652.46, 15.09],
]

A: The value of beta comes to 966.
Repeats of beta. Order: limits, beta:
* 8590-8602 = 1320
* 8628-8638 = 1136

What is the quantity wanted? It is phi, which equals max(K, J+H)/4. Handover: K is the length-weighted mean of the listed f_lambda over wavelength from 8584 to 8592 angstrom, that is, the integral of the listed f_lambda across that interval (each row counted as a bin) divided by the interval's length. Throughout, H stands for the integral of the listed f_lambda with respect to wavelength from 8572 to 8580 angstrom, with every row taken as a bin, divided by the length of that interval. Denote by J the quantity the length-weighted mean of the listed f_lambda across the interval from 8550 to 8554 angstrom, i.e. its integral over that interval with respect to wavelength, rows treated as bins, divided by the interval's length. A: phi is 7.68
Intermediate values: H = 15.23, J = 15.5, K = 15.3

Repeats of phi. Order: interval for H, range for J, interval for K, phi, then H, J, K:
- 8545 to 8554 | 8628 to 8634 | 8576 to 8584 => 7.69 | 15.59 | 15.2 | 15.5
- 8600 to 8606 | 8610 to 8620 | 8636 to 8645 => 7.73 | 15.35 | 15.6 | 15.6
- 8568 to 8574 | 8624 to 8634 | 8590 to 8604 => 7.69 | 15.15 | 15.6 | 14.9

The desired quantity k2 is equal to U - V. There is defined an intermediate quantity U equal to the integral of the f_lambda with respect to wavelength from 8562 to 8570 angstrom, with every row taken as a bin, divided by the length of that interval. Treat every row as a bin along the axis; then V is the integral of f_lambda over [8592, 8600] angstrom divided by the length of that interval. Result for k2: 0.68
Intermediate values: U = 15.4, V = 14.7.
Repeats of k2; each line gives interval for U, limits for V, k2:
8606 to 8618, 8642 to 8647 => -0.42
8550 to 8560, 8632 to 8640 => 0.47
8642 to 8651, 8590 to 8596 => 0.71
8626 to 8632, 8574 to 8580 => 0.28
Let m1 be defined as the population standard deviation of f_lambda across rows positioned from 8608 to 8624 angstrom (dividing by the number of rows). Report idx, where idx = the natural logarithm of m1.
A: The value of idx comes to -0.79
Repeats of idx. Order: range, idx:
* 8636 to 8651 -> -0.89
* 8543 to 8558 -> -2.06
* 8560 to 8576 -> -1.76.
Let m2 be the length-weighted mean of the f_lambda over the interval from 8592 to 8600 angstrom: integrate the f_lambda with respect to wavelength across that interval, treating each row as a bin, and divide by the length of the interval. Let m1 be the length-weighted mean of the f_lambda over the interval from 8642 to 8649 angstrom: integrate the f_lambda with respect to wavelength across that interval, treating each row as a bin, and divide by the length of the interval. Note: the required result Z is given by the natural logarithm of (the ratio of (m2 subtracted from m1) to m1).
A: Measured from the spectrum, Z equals -2.8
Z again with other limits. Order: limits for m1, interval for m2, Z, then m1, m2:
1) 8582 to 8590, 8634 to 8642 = -4.5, 15.4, 15.3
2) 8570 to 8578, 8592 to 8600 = -3.6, 15.1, 14.7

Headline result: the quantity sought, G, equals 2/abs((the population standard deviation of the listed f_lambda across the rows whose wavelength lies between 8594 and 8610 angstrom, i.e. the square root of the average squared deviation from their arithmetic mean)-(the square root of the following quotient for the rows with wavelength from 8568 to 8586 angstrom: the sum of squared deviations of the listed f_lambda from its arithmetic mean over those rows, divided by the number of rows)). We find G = 23.1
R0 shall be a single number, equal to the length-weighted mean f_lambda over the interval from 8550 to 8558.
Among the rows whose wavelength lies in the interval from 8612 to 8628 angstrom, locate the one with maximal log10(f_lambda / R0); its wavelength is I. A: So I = 8624.62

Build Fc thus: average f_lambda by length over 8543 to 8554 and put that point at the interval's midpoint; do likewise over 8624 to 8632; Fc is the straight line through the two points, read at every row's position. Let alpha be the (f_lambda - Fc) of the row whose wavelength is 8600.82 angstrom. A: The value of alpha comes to -0.6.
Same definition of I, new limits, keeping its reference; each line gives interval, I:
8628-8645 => 8642.51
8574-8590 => 8581.04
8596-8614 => 8604.78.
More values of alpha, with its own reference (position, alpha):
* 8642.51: 0.2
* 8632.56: -1.1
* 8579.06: -0.1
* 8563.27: -0.3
